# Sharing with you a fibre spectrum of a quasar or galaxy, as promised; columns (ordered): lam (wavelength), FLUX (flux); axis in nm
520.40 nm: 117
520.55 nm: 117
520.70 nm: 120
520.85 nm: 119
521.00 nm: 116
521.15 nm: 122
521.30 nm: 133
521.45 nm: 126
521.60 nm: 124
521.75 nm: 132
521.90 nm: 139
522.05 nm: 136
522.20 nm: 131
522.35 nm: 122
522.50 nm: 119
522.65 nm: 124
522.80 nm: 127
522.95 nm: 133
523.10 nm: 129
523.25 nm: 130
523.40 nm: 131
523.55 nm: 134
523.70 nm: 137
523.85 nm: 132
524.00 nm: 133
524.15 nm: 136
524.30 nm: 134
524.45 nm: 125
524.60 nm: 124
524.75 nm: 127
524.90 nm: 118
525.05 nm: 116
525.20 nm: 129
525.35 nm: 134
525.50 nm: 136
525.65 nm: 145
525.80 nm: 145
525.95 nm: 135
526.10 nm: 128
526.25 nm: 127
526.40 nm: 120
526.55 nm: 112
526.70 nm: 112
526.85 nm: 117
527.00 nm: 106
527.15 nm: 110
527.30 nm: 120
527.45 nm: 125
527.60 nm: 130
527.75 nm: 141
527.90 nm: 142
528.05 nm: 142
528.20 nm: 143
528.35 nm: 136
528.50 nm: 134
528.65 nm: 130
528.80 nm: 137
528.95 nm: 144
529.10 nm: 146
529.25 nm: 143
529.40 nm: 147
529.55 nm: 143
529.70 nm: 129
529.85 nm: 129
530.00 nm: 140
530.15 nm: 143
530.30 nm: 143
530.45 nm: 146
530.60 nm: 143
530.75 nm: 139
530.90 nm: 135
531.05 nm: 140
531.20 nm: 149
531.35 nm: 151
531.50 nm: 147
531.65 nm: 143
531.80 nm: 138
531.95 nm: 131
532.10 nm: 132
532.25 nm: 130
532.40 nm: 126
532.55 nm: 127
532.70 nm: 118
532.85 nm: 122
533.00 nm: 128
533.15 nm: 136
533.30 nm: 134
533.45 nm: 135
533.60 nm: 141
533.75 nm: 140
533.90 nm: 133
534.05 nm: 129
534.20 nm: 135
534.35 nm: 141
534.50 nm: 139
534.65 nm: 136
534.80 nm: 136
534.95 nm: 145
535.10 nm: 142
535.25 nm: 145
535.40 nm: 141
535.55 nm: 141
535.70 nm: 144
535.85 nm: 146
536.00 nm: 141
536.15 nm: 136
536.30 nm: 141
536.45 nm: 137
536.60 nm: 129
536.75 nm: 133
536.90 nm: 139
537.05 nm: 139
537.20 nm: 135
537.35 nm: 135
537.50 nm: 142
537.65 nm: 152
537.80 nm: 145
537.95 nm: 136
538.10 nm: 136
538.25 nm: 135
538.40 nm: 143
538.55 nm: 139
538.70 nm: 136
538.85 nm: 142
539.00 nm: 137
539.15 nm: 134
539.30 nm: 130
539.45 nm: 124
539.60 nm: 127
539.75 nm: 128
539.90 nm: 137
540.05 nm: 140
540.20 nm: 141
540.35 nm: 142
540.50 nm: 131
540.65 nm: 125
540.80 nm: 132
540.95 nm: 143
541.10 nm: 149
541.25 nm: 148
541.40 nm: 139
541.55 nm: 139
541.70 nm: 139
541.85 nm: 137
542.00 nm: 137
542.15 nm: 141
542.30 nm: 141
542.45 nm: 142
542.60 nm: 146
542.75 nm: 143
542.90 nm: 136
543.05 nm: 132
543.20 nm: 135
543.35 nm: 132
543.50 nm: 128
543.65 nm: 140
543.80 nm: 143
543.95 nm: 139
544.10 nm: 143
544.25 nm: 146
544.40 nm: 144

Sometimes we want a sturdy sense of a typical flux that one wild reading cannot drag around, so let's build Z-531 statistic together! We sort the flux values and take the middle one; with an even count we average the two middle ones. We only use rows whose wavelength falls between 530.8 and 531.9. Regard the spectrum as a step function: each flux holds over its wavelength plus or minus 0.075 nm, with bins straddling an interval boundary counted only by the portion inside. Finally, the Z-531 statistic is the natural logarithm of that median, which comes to 4.96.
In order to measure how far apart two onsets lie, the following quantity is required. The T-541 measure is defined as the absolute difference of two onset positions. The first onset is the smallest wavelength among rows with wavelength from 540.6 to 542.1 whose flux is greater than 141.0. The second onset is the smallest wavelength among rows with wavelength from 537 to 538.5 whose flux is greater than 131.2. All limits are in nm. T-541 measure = 3.90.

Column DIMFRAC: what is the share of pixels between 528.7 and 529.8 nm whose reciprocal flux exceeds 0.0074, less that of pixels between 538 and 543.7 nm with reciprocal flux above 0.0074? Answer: -0.20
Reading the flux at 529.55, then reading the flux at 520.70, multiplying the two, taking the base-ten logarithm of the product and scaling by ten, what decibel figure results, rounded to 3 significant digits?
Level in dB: 42.3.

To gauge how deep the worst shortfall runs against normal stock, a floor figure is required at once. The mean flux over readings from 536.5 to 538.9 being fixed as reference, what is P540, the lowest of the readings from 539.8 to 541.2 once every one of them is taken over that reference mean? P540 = 0.903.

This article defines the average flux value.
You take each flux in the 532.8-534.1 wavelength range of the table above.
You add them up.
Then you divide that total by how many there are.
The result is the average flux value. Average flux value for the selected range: 133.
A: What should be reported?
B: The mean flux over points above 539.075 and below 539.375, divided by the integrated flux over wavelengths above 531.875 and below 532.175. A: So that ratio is 3.35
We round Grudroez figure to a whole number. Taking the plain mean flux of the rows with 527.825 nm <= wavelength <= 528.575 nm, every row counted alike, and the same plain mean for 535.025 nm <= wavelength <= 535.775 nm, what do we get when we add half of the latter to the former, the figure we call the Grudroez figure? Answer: 211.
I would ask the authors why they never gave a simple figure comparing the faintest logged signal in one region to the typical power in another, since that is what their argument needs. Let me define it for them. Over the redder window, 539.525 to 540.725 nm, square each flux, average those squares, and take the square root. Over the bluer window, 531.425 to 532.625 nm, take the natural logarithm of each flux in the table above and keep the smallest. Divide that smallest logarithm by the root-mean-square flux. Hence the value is 0.0361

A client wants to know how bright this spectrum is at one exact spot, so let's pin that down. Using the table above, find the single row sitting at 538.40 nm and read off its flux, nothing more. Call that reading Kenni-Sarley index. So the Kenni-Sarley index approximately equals 143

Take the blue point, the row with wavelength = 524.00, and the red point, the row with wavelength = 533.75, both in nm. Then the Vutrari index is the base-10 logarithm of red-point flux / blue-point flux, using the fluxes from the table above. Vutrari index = 0.02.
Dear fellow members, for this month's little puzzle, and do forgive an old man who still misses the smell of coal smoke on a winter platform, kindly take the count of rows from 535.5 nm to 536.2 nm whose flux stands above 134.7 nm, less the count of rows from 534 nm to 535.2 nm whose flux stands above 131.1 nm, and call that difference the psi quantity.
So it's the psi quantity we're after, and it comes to -2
